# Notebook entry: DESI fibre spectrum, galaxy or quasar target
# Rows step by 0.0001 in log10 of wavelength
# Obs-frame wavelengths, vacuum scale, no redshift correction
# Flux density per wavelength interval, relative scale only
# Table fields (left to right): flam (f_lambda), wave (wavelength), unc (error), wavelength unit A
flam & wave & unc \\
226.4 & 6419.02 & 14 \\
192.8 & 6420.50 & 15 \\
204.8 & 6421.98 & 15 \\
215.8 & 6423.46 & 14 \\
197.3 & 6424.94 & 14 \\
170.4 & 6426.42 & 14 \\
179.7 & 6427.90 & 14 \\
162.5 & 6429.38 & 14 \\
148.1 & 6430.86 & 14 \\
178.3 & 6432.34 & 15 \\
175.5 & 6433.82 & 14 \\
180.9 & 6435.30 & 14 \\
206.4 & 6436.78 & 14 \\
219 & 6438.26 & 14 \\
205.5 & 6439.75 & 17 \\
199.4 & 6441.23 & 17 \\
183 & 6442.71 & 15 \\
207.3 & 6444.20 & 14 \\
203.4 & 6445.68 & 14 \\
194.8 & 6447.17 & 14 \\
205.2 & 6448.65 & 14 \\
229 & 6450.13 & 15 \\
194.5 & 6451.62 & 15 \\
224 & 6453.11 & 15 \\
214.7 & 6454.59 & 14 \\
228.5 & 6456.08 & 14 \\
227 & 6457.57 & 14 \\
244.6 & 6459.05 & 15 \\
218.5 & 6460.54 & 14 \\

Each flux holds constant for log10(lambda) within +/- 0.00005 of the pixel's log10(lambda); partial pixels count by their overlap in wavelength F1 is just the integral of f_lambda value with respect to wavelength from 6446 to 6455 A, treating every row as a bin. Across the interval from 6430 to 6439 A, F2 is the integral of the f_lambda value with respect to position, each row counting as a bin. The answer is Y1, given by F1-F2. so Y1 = 228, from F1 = 1889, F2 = 1661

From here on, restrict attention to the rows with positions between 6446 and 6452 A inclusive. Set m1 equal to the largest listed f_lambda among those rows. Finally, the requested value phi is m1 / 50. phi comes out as 4.58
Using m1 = 229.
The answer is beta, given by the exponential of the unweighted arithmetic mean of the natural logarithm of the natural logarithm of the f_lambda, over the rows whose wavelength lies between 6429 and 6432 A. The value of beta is 5.04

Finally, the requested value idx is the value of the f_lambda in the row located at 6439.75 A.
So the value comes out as 205.5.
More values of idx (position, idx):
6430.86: 148.1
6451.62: 194.5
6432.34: 178.3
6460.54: 218.5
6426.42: 170.4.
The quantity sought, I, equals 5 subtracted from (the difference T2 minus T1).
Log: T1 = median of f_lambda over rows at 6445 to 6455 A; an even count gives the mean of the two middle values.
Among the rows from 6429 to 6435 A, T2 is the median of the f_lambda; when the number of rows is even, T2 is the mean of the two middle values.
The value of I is -41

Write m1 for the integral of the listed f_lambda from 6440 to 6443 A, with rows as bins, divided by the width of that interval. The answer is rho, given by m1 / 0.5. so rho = 390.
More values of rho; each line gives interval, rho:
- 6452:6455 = 434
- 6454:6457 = 444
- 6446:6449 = 399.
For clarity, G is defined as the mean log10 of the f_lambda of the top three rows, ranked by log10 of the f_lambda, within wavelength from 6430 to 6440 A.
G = 2.32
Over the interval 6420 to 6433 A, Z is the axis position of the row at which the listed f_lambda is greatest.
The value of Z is 6423.46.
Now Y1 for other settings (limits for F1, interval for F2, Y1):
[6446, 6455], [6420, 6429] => 160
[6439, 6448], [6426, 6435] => 263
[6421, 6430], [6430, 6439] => 38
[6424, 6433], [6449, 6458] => -405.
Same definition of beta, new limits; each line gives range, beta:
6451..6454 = 5.34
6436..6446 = 5.31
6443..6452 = 5.32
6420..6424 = 5.32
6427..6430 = 5.14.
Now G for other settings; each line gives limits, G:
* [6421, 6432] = 2.31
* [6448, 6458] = 2.36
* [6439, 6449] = 2.31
